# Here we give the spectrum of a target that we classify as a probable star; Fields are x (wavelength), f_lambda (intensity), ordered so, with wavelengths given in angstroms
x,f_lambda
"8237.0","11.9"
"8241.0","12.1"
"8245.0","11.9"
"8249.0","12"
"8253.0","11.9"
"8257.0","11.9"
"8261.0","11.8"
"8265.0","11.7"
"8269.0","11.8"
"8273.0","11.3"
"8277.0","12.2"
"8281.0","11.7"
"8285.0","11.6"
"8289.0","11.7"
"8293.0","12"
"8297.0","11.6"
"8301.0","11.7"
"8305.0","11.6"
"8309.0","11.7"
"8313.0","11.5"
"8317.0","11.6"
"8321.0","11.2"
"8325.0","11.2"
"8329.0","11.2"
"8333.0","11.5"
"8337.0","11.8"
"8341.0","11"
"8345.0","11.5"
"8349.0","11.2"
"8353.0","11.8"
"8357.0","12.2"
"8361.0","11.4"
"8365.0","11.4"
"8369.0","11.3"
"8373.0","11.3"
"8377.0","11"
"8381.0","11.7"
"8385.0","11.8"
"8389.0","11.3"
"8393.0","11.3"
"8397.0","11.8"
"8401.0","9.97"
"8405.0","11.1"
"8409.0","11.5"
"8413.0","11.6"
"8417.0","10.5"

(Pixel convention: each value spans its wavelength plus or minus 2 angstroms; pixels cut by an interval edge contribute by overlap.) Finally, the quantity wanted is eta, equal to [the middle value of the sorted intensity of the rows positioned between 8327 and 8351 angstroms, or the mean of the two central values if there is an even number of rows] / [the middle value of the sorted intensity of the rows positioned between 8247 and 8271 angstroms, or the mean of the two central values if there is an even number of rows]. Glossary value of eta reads 0.96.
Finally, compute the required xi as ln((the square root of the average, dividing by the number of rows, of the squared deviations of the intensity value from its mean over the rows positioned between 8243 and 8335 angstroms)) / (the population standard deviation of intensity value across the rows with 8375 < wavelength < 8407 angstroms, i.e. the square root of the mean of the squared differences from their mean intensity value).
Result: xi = -2.4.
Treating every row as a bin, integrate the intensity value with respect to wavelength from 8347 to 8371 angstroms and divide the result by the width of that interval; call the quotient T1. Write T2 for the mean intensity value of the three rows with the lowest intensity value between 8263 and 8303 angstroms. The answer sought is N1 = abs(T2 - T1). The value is 0.05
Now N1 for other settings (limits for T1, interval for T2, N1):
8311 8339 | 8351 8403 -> 0.67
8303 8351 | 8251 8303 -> 0.08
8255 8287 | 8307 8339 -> 0.55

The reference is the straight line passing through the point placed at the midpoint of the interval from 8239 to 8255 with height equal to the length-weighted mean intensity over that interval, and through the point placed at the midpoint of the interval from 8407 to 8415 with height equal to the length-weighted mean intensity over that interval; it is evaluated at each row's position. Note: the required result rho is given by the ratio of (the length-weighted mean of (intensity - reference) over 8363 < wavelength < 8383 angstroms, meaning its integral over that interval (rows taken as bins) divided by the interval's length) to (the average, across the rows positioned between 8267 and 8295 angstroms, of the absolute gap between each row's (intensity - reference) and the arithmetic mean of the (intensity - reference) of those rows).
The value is -1.50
